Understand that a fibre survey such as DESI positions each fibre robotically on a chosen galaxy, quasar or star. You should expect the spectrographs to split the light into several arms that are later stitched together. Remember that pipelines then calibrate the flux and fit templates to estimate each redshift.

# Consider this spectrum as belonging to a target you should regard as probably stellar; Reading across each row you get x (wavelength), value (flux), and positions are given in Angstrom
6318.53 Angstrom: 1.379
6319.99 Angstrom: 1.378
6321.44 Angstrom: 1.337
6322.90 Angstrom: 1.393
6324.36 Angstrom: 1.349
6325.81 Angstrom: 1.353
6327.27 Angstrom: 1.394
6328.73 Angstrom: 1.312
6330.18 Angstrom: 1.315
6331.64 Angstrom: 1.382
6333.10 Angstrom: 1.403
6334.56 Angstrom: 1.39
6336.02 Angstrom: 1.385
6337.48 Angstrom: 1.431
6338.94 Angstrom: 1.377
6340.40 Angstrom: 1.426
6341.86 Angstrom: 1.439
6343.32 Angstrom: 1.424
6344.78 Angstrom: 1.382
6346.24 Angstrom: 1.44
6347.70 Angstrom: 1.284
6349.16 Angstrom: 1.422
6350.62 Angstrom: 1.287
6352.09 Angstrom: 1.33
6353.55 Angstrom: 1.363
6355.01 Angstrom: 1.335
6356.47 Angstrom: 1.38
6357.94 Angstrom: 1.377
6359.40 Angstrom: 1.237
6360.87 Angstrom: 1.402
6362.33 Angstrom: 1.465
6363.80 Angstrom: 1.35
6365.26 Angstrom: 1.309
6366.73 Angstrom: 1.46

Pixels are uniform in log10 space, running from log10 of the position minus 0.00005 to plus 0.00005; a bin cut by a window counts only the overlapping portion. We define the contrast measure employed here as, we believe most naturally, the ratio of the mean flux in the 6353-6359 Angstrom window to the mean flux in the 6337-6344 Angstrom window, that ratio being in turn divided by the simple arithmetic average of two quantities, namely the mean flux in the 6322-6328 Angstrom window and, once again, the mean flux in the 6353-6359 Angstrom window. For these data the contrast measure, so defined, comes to 0.702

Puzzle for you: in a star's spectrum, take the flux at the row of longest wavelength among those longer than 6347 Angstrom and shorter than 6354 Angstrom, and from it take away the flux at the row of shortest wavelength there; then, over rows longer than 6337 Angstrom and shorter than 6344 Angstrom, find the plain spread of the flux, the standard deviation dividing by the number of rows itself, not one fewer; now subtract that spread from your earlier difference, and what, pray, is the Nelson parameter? 0.06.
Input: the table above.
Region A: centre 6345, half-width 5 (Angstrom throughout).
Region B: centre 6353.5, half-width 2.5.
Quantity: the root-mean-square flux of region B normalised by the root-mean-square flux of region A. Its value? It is 0.957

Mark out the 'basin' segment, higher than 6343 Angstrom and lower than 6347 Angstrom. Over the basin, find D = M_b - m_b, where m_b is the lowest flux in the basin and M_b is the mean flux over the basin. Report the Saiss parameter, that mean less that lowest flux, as 0.033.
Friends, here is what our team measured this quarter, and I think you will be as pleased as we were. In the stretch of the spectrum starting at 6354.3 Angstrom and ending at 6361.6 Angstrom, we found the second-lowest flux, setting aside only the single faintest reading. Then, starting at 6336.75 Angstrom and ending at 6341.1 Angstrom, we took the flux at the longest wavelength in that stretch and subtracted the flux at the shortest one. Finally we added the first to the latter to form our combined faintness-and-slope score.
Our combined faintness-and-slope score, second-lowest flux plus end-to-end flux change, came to 1.33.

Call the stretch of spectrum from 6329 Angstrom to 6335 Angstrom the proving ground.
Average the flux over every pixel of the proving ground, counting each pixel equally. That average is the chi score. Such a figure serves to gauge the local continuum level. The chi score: 1.37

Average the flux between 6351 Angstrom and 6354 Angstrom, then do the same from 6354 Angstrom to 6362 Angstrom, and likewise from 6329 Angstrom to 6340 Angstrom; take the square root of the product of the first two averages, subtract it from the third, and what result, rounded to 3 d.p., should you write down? 0.037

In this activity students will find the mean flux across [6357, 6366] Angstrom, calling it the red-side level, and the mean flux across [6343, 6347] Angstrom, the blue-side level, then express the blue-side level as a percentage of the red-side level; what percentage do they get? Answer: 104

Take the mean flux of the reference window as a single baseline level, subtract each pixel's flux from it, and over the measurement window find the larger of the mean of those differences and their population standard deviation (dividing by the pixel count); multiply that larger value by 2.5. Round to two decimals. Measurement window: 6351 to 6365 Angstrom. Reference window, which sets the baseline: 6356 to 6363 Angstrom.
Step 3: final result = 0.14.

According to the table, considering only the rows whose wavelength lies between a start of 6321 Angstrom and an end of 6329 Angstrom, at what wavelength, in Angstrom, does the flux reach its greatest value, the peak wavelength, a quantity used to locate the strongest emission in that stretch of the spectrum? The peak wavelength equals 6327.27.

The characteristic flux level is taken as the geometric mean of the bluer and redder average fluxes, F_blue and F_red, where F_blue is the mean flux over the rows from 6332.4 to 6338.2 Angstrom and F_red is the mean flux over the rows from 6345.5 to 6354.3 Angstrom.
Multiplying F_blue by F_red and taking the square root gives 1.38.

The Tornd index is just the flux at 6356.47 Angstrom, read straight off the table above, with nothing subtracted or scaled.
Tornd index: 1.38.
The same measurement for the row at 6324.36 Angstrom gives 1.349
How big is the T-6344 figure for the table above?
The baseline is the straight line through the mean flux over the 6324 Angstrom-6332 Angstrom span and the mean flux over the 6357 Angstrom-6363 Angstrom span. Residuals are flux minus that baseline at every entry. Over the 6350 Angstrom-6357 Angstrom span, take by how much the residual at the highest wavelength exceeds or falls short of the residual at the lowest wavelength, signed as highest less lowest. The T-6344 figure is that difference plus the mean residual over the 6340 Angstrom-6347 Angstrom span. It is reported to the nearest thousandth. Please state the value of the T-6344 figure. 0.152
